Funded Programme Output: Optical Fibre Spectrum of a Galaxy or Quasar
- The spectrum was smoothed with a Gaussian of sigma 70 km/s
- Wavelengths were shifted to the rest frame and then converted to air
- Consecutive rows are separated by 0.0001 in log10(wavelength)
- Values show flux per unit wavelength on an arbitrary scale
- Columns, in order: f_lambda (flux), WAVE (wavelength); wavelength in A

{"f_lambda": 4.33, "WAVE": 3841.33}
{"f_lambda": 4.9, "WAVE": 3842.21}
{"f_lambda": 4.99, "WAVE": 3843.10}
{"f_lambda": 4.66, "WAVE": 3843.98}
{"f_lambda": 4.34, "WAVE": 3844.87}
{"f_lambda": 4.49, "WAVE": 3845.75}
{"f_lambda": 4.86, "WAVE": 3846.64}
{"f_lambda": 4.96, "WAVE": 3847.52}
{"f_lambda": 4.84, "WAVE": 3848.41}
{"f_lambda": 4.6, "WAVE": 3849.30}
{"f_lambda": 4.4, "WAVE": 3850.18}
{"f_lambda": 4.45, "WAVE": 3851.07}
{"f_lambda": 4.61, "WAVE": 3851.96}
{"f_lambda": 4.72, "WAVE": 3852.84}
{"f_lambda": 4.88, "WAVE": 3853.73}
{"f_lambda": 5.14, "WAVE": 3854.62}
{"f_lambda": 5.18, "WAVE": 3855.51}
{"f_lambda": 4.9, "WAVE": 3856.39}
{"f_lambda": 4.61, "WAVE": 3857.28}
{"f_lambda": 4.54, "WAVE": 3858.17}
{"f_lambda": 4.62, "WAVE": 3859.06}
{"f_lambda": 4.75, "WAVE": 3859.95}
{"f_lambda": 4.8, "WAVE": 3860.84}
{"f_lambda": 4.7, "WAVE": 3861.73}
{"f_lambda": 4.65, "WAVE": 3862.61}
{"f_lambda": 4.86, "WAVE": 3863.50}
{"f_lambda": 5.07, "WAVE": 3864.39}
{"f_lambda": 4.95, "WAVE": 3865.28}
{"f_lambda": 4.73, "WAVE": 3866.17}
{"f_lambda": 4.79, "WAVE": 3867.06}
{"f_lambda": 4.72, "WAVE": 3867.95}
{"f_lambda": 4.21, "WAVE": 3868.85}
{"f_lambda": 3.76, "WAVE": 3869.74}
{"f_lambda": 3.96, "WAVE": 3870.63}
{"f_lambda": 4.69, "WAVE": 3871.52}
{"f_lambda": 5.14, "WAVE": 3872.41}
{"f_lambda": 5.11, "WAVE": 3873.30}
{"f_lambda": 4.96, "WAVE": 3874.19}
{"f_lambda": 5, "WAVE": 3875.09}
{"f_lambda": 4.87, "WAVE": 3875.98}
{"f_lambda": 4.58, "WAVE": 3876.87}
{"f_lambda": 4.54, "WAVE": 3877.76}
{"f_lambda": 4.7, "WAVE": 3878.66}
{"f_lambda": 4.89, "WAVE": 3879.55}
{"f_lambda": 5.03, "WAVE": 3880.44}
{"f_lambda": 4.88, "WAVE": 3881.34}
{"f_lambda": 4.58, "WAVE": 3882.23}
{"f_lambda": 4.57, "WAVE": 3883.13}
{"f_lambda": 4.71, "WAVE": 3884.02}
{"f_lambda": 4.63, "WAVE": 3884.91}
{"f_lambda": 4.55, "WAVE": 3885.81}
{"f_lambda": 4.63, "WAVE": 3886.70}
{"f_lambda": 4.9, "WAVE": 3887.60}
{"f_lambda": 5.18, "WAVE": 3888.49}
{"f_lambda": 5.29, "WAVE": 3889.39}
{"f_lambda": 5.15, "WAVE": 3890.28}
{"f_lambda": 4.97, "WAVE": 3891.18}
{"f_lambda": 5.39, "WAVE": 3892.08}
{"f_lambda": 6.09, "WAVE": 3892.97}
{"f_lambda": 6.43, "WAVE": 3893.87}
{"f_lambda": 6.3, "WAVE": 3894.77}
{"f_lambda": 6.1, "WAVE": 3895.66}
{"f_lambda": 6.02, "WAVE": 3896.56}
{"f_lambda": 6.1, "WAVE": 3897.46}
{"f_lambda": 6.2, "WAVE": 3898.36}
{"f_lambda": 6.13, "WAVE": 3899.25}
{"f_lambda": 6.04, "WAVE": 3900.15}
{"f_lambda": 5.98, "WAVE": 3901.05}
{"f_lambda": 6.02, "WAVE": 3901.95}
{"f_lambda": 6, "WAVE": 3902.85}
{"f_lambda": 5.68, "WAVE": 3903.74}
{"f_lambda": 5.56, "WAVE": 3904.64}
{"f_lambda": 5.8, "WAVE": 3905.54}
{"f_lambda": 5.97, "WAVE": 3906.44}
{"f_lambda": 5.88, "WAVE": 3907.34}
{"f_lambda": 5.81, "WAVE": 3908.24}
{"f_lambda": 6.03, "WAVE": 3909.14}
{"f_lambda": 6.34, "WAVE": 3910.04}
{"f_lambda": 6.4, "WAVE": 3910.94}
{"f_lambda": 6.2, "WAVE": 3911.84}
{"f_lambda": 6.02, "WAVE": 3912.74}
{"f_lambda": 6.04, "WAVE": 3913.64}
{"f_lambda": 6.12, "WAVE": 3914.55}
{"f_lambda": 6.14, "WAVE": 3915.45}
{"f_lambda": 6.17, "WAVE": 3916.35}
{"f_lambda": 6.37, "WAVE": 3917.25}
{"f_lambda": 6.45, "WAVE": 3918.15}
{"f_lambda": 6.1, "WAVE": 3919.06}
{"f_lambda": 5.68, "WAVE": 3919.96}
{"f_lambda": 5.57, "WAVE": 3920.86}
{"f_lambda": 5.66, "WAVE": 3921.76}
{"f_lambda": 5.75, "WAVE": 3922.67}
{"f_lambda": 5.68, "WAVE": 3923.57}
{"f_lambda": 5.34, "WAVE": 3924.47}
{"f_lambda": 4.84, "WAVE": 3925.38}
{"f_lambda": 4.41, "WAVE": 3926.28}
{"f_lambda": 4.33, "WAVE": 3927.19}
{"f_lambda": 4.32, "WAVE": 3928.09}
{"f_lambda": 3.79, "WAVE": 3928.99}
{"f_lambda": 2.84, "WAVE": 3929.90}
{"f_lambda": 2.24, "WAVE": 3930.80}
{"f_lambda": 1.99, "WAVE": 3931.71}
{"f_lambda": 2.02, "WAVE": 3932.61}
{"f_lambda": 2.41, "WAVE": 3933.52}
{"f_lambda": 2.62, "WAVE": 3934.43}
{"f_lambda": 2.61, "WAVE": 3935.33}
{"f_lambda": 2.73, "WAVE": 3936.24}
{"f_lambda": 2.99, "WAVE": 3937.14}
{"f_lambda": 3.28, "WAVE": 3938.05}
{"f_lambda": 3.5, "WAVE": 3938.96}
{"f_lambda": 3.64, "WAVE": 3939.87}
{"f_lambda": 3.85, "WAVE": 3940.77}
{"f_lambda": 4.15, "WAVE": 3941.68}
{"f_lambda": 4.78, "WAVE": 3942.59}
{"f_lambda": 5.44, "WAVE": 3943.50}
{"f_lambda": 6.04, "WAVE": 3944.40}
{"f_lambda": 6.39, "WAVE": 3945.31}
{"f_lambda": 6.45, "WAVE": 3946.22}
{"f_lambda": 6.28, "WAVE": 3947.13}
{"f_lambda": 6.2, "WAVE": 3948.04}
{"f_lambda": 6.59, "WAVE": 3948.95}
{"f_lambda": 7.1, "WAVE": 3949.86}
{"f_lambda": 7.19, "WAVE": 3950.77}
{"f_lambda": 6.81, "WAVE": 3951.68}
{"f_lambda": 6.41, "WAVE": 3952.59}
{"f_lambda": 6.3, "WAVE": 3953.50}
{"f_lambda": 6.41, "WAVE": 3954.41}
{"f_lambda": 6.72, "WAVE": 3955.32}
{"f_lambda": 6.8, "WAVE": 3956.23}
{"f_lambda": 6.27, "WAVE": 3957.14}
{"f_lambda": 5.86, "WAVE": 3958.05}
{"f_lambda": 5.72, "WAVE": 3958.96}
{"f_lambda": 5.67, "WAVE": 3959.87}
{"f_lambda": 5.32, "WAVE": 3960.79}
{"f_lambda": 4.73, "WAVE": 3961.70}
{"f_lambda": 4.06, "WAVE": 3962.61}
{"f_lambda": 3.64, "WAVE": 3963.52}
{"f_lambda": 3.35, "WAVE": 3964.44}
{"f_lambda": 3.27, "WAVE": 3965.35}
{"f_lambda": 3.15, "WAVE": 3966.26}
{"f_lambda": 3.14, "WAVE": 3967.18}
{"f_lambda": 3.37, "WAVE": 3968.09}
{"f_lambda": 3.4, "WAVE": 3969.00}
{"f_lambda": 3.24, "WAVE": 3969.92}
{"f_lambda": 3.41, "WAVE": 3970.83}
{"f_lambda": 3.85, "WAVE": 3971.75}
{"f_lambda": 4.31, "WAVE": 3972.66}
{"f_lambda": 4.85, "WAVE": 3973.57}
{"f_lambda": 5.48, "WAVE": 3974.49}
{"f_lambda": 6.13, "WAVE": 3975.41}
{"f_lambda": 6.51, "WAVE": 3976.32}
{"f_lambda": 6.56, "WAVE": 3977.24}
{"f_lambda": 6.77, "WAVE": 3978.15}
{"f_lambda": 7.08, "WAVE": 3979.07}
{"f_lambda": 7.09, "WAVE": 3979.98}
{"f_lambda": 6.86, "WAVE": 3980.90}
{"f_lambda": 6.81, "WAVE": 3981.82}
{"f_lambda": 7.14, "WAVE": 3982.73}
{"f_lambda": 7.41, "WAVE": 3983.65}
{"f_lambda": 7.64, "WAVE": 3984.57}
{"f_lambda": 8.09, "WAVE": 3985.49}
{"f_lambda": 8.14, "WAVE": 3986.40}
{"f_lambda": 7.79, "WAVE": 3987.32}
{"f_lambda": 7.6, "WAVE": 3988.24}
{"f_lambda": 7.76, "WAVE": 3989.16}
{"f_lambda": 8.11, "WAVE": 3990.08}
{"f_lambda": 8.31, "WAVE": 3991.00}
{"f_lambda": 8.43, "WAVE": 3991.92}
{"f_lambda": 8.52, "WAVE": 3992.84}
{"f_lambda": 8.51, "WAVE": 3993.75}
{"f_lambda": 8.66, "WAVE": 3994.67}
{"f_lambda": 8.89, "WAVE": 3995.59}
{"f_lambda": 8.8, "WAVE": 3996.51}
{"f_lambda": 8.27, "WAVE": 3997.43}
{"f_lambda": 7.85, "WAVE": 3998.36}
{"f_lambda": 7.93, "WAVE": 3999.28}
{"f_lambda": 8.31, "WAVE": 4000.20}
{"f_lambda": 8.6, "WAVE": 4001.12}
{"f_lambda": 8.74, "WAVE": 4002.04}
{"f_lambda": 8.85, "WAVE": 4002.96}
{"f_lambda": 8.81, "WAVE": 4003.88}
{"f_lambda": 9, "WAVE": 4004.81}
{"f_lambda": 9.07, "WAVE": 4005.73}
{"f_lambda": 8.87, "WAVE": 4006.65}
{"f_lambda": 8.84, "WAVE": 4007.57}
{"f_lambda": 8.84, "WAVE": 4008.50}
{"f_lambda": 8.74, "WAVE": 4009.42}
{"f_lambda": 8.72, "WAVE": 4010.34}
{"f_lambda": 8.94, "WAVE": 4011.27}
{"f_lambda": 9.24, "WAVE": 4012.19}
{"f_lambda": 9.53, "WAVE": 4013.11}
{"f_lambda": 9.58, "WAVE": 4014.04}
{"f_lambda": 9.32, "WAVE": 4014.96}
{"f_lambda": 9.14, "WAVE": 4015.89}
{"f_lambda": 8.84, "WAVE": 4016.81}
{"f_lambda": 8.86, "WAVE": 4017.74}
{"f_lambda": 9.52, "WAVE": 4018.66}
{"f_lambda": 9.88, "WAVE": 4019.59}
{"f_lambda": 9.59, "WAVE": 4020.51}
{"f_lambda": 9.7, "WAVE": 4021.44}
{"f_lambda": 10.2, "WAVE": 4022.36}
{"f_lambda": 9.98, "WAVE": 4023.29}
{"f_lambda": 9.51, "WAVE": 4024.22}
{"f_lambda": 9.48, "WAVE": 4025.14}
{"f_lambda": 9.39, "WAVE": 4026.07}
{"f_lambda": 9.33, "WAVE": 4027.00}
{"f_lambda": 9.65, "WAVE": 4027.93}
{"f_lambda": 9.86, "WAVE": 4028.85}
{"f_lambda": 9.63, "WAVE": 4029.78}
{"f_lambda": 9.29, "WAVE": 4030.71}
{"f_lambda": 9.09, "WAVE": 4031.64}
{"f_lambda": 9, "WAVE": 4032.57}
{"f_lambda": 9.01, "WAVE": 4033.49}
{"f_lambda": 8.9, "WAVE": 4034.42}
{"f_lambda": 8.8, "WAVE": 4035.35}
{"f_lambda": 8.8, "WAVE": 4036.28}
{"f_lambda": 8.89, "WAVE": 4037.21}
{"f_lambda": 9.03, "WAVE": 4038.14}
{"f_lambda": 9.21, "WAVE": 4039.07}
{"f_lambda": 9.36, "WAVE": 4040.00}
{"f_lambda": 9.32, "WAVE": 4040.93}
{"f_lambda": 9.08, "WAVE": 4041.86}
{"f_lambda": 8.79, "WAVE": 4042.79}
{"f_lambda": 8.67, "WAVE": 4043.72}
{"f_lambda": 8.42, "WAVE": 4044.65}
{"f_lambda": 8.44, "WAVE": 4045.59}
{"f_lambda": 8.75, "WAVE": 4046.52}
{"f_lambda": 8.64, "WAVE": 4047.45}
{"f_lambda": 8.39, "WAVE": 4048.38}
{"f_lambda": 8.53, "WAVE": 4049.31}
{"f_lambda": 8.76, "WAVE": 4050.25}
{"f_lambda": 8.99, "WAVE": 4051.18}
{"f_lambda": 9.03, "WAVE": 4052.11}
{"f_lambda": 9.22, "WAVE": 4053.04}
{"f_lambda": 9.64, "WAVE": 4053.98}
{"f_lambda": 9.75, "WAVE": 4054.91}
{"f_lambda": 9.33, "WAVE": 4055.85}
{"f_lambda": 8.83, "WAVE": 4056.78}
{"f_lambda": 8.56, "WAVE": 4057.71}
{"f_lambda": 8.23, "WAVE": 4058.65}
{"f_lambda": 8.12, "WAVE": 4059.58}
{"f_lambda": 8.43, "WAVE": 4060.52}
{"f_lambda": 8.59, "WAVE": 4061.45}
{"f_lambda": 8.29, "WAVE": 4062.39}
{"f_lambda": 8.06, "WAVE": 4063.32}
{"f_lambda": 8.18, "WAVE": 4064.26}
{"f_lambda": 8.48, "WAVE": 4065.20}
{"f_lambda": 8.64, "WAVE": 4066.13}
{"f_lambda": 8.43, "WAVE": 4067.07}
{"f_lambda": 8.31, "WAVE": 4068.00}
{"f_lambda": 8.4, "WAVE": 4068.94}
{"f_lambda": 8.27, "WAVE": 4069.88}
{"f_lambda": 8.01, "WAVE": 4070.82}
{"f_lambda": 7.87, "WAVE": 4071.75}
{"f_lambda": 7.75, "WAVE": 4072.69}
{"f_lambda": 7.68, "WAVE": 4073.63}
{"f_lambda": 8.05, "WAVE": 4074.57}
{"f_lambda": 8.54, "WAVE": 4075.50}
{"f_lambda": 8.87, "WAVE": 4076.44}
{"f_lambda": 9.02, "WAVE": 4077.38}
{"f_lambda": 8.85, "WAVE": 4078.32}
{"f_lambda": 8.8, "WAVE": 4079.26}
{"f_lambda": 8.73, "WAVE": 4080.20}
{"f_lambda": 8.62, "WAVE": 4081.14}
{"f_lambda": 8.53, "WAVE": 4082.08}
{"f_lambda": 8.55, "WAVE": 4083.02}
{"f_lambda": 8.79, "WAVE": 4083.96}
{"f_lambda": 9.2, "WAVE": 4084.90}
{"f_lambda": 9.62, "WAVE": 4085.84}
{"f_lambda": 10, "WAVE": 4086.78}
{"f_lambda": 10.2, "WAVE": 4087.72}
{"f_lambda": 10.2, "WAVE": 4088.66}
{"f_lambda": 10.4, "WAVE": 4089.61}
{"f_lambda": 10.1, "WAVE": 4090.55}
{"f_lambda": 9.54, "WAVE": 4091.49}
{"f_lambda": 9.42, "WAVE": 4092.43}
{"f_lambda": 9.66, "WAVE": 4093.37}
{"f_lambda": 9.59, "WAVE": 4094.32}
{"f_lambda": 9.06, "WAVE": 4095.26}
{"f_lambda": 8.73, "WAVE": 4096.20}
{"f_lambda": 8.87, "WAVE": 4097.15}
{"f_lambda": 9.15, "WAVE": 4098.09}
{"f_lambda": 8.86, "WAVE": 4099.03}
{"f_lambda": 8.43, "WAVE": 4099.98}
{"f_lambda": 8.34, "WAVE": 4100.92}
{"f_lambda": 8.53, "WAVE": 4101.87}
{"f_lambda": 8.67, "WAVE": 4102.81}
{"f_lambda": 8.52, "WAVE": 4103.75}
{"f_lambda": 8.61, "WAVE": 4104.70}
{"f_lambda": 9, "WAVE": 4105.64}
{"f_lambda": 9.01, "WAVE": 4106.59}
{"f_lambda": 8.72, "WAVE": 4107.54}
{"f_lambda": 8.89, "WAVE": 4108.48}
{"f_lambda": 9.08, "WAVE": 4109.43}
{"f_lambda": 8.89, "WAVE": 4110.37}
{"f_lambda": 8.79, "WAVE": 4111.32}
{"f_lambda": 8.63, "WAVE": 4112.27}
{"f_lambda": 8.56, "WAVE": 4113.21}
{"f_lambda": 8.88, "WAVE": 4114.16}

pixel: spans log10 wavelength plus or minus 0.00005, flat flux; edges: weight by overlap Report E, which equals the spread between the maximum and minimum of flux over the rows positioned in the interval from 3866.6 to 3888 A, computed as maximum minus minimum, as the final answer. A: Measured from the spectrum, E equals 1.4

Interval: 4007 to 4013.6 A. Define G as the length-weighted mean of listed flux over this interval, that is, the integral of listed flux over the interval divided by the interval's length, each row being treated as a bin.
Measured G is 9.0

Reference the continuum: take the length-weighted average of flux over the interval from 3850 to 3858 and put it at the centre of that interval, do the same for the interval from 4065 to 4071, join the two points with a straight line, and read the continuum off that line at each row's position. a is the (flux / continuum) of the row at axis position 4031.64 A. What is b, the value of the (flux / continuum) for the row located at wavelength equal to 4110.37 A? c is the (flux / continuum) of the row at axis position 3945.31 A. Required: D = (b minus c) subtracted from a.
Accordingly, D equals 1.2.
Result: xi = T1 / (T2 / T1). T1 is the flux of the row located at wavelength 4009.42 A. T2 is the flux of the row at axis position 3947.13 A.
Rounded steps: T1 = 8.74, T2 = 6.28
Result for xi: 12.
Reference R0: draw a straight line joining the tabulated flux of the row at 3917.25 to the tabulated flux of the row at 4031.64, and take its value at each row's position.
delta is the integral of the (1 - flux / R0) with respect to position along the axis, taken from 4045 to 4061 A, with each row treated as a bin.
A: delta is 1.3 A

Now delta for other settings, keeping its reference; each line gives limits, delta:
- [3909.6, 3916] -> 0.1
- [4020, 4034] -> -0.8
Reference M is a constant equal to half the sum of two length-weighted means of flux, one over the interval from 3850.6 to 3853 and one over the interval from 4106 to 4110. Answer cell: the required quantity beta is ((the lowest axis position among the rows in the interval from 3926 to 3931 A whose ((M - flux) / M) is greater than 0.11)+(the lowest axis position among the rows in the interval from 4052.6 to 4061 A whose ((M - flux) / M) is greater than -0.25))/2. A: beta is 3992.5 A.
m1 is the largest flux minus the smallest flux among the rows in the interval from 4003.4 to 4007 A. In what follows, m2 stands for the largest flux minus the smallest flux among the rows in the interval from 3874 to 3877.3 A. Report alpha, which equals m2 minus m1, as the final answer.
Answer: 0.16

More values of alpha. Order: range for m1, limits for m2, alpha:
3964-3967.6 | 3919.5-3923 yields -0.03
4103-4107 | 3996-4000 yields 0.46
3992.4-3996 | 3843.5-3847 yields 0.14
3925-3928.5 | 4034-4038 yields -0.42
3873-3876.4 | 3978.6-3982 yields 0.04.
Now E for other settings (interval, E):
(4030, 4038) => 0.5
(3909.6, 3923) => 0.9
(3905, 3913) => 0.6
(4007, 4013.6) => 0.8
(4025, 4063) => 1.7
